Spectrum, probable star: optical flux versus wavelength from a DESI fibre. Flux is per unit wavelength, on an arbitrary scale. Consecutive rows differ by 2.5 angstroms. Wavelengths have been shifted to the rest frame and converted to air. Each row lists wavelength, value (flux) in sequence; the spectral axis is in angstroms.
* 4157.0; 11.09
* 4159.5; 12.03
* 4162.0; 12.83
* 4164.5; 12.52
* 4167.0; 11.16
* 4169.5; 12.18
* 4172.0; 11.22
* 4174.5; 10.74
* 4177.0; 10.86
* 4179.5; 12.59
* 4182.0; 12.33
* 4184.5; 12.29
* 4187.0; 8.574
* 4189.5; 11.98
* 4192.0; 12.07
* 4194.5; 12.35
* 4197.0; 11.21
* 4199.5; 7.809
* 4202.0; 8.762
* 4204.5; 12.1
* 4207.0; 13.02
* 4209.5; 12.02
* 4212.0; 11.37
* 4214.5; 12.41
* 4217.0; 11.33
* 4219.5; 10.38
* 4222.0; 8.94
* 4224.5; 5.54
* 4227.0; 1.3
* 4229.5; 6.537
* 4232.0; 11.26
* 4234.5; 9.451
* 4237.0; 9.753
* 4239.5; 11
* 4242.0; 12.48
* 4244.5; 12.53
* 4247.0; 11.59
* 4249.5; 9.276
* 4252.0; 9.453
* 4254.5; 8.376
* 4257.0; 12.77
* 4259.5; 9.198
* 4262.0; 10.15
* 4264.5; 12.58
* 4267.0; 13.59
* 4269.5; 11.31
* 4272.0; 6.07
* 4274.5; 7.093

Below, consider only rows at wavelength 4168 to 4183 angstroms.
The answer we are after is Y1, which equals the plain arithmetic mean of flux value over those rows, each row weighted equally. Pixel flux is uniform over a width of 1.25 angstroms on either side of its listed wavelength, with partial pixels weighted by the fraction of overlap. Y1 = 11.7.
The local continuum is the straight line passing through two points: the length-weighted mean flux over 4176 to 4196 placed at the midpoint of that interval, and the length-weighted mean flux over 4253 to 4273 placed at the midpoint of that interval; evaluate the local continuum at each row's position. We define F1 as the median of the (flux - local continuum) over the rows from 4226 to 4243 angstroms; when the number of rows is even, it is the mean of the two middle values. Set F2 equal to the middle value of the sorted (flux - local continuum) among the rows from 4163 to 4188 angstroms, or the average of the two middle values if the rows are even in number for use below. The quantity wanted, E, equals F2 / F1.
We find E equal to 0.1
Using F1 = -1.2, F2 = -0.2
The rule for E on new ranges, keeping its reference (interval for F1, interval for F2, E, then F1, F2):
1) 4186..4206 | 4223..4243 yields -21.3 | 0.1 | -1.3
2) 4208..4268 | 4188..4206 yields -2.5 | -0.2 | 0.4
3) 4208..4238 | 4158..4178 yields 0.3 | -1.0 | -0.3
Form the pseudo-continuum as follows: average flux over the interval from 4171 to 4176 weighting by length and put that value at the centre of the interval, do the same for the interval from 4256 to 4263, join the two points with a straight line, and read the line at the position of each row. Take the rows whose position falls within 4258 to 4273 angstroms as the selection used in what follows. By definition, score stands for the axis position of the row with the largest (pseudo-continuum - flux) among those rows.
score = 4272.0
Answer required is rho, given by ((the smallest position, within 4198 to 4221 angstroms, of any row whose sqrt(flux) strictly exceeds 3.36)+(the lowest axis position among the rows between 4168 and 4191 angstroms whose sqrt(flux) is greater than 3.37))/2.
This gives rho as 4187.0 angstroms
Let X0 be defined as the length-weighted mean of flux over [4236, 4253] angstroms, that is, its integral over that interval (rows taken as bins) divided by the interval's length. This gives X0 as 10.9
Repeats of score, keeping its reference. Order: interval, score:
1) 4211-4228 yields 4227.0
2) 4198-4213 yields 4199.5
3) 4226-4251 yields 4227.0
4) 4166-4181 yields 4174.5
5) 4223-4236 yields 4227.0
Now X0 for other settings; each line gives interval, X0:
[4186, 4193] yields 10.9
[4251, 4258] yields 10.1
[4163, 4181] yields 11.6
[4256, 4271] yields 11.5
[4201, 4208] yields 11.3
